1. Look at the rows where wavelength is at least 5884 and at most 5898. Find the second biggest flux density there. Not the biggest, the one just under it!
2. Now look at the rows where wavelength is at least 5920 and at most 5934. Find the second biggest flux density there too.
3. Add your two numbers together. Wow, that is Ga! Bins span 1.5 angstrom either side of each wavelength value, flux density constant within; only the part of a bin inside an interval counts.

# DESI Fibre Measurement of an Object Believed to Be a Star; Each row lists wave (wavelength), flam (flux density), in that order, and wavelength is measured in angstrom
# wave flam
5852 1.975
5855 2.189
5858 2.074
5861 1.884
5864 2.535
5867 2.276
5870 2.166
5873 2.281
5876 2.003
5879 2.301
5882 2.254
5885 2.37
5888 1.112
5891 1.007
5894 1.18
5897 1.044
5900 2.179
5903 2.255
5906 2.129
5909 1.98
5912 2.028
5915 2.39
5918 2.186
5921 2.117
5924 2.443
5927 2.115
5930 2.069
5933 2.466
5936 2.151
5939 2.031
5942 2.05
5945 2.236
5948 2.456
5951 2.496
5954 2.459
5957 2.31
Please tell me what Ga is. 3.62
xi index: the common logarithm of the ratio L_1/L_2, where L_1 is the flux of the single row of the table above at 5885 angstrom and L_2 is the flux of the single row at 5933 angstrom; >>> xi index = -0.017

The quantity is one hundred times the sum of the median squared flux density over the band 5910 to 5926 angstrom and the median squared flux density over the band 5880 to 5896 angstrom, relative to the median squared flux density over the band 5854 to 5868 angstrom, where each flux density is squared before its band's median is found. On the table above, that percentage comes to 129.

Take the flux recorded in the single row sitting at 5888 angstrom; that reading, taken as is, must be 1.112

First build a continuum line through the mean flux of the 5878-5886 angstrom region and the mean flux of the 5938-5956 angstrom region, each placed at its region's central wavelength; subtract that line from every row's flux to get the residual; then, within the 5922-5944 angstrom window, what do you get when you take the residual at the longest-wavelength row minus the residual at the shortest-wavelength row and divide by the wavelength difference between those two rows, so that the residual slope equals -0.02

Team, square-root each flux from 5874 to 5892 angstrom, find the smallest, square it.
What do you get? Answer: 1.01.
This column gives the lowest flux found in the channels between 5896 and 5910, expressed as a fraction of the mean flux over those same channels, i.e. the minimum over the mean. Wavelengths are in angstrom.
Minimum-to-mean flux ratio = 0.54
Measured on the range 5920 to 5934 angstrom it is 0.92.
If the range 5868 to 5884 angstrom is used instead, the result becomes 0.91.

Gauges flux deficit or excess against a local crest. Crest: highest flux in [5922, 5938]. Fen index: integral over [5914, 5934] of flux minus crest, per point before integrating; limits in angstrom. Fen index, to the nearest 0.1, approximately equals -4.4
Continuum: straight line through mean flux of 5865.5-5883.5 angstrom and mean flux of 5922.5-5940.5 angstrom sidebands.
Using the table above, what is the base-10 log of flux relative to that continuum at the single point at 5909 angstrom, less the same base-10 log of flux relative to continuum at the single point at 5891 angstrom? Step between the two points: 0.29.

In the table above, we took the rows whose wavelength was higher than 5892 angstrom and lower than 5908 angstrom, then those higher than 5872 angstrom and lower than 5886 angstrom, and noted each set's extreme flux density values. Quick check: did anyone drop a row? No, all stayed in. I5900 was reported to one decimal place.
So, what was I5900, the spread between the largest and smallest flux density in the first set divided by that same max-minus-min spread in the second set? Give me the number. 3.3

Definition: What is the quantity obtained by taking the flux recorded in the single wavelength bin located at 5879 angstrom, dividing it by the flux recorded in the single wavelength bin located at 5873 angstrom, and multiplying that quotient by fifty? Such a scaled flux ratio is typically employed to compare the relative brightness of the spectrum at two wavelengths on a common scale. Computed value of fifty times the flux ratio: 50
